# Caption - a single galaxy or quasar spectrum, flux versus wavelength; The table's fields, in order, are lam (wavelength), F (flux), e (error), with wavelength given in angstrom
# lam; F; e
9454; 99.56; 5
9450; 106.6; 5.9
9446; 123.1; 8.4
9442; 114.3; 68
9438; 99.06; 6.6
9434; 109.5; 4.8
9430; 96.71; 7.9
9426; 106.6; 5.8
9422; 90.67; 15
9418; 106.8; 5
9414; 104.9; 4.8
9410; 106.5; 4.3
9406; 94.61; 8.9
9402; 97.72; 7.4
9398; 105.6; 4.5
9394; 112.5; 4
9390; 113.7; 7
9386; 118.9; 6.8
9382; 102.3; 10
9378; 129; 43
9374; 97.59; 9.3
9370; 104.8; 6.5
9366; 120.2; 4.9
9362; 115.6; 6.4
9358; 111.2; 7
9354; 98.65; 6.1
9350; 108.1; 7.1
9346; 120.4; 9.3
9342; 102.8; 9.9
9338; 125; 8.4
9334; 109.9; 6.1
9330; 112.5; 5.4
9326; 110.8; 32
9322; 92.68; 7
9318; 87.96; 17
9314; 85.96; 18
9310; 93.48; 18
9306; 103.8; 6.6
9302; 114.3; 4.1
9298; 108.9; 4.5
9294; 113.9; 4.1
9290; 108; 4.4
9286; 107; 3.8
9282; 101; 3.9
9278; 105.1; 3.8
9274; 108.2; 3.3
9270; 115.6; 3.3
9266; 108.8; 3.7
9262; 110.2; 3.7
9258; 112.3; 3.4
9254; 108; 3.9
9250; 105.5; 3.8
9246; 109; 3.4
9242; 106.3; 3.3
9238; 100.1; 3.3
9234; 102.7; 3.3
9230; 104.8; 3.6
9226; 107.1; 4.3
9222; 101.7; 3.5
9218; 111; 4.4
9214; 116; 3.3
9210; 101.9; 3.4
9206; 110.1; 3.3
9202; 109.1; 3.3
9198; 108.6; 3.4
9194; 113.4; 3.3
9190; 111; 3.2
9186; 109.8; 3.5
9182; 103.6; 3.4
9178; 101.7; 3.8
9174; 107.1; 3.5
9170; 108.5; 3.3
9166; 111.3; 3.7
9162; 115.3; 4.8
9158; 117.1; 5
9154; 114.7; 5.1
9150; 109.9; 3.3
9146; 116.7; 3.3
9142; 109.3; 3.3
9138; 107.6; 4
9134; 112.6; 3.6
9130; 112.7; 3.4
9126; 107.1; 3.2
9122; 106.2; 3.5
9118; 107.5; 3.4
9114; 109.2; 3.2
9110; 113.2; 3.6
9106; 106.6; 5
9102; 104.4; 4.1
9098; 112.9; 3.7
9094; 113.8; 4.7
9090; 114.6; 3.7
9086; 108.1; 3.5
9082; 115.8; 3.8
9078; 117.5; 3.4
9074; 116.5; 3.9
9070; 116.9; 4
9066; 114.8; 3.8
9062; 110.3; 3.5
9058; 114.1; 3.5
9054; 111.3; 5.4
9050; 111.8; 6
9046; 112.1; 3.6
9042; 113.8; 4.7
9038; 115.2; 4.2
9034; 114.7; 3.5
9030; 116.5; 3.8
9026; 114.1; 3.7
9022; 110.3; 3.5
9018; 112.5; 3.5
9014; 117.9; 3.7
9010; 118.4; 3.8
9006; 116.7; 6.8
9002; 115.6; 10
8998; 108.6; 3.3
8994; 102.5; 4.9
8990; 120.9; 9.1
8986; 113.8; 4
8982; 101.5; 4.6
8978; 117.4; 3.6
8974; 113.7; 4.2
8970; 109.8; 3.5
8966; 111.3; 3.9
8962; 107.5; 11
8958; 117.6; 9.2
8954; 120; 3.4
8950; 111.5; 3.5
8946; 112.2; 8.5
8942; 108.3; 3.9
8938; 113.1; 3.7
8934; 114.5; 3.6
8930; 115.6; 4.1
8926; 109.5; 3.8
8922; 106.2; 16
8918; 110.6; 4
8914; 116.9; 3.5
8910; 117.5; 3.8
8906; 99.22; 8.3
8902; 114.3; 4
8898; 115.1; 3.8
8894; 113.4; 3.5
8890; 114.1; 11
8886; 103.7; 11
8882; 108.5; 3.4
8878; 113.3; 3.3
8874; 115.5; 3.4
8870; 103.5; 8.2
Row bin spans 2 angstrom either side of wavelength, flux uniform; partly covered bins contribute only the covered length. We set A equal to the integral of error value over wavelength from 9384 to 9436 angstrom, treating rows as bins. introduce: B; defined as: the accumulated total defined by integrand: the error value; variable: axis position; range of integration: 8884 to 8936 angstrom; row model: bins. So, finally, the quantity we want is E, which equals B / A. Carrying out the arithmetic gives 0.9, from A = 345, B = 322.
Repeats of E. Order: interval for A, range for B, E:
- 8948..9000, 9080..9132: 0.7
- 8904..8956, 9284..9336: 1.9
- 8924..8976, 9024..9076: 0.8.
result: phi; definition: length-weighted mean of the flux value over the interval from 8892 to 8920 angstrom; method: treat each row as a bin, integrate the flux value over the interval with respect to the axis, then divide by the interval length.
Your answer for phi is 112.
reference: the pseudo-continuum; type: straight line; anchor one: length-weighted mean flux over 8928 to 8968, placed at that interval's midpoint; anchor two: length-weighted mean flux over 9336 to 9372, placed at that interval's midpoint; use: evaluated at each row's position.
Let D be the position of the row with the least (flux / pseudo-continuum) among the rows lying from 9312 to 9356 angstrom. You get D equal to 9314 angstrom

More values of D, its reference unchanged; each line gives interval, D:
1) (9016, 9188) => 9178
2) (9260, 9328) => 9314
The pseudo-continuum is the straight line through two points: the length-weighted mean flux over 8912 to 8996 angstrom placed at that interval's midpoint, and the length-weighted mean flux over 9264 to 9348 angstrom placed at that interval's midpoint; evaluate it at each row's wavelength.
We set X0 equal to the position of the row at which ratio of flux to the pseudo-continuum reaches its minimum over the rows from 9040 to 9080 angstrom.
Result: 9062 angstrom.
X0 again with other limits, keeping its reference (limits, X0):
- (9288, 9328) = 9314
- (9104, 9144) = 9122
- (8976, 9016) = 8982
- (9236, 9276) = 9238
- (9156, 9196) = 9178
